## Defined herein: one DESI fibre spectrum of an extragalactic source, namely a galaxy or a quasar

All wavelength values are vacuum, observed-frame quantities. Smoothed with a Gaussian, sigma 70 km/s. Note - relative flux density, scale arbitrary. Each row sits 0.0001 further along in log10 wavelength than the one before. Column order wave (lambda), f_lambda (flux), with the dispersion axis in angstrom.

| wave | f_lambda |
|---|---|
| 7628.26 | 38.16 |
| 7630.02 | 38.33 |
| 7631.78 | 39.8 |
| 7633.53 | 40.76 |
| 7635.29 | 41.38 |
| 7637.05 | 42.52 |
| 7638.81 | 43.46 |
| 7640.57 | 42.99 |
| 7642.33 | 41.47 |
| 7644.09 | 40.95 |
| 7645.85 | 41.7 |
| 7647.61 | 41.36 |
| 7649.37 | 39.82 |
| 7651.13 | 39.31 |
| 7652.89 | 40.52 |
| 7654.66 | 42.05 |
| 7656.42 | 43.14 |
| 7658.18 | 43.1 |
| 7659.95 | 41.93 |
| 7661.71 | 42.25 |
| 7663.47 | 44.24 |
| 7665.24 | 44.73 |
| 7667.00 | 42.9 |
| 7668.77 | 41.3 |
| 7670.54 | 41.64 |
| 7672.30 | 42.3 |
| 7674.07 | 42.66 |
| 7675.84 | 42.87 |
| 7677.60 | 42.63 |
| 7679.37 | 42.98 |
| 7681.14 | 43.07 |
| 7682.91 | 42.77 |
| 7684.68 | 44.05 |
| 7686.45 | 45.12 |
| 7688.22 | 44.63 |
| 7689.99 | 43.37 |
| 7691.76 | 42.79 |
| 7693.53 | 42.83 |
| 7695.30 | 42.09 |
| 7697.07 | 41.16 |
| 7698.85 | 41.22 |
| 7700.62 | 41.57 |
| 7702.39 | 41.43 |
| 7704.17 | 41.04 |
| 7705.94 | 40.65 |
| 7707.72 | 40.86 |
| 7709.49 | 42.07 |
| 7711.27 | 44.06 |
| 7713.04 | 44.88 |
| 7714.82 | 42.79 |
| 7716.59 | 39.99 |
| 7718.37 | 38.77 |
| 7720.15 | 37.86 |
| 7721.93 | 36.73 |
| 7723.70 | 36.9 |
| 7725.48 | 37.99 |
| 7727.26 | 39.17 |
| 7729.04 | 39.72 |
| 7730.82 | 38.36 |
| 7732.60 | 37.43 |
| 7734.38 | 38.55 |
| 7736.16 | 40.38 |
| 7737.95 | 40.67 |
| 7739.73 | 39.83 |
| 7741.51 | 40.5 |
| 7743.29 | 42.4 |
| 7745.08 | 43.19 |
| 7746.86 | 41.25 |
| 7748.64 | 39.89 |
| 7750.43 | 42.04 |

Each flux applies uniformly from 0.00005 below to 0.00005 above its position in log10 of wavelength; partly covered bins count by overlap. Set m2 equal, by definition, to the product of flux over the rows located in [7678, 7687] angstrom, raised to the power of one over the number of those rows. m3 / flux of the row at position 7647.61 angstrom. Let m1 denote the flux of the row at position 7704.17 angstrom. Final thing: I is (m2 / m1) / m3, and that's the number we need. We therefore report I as 0.0257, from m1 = 41.04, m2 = 43.6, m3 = 41.36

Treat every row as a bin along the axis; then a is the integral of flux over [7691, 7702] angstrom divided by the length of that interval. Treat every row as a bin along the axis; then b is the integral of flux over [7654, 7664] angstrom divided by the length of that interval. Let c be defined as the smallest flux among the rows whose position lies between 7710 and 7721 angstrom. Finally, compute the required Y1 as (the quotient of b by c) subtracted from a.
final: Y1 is 40.8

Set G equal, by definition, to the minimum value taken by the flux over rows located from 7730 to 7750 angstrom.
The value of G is 37.43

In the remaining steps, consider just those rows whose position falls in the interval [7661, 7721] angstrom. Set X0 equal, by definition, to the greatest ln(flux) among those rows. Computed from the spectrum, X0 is 3.81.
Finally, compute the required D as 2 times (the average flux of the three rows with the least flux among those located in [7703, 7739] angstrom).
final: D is 74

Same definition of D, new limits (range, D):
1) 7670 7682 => 84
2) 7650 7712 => 80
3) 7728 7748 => 76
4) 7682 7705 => 82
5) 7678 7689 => 86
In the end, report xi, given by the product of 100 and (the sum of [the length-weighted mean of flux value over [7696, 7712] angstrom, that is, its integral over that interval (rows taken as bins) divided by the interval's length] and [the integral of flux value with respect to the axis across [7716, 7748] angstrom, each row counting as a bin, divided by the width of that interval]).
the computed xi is 8095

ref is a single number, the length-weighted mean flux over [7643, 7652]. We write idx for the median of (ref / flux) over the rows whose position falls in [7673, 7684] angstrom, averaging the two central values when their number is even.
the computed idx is 0.95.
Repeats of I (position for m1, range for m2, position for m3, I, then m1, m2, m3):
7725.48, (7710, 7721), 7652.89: 0.0268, 37.99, 41.3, 40.52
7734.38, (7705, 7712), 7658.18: 0.0252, 38.55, 41.9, 43.1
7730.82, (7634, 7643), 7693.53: 0.0258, 38.36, 42.4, 42.83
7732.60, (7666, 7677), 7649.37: 0.0284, 37.43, 42.3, 39.82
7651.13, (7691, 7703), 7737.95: 0.0262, 39.31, 41.9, 40.67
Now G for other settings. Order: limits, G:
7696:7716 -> 40.65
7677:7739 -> 36.73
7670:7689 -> 41.64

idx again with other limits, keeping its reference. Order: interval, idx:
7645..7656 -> 0.99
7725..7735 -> 1.06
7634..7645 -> 0.97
